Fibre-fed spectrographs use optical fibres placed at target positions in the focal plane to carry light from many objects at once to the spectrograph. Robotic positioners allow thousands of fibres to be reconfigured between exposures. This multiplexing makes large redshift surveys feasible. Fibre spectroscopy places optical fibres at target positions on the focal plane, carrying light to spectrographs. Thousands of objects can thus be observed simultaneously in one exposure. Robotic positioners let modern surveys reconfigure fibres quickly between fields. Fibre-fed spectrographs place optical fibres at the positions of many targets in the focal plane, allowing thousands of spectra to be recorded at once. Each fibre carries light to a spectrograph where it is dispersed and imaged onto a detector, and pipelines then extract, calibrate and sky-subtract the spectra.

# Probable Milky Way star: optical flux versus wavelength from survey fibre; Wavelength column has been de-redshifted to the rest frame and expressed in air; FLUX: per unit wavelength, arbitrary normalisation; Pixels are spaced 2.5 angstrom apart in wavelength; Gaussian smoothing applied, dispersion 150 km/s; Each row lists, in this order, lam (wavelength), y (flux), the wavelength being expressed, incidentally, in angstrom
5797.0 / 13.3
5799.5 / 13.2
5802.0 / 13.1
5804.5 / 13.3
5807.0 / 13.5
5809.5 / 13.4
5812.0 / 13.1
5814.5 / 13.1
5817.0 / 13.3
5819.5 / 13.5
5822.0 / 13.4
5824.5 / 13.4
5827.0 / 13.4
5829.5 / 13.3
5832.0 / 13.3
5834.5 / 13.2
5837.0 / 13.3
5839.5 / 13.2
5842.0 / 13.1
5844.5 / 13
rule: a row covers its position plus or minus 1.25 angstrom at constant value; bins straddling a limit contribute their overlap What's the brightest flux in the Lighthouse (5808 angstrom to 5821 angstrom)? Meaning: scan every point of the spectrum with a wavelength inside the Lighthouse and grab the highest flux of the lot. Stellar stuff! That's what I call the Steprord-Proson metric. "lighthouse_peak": 13.5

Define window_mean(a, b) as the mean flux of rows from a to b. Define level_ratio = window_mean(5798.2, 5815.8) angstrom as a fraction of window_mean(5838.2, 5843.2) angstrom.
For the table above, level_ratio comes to 1.007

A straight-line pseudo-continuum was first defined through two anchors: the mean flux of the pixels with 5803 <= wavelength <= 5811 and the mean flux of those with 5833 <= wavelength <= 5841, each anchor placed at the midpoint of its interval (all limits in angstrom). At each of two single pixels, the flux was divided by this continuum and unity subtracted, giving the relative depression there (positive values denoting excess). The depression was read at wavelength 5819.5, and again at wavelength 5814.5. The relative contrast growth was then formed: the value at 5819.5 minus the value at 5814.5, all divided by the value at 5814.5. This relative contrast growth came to -1.7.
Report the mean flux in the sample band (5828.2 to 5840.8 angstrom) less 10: 3.26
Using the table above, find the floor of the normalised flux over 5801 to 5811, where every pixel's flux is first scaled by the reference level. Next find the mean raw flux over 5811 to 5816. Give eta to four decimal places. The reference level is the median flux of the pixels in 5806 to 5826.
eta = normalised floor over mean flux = 0.0746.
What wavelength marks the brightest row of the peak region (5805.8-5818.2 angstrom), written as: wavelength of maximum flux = 5807.0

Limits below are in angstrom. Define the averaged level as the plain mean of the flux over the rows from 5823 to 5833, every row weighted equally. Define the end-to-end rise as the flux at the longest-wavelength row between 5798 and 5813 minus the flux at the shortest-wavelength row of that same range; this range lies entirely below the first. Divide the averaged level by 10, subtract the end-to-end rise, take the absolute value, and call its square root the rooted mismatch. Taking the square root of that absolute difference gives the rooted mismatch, 1.20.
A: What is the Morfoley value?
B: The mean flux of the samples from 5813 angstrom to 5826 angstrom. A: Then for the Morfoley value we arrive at 13.34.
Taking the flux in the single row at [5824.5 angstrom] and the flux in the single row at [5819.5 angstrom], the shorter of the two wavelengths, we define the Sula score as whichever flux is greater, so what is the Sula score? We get 13.5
